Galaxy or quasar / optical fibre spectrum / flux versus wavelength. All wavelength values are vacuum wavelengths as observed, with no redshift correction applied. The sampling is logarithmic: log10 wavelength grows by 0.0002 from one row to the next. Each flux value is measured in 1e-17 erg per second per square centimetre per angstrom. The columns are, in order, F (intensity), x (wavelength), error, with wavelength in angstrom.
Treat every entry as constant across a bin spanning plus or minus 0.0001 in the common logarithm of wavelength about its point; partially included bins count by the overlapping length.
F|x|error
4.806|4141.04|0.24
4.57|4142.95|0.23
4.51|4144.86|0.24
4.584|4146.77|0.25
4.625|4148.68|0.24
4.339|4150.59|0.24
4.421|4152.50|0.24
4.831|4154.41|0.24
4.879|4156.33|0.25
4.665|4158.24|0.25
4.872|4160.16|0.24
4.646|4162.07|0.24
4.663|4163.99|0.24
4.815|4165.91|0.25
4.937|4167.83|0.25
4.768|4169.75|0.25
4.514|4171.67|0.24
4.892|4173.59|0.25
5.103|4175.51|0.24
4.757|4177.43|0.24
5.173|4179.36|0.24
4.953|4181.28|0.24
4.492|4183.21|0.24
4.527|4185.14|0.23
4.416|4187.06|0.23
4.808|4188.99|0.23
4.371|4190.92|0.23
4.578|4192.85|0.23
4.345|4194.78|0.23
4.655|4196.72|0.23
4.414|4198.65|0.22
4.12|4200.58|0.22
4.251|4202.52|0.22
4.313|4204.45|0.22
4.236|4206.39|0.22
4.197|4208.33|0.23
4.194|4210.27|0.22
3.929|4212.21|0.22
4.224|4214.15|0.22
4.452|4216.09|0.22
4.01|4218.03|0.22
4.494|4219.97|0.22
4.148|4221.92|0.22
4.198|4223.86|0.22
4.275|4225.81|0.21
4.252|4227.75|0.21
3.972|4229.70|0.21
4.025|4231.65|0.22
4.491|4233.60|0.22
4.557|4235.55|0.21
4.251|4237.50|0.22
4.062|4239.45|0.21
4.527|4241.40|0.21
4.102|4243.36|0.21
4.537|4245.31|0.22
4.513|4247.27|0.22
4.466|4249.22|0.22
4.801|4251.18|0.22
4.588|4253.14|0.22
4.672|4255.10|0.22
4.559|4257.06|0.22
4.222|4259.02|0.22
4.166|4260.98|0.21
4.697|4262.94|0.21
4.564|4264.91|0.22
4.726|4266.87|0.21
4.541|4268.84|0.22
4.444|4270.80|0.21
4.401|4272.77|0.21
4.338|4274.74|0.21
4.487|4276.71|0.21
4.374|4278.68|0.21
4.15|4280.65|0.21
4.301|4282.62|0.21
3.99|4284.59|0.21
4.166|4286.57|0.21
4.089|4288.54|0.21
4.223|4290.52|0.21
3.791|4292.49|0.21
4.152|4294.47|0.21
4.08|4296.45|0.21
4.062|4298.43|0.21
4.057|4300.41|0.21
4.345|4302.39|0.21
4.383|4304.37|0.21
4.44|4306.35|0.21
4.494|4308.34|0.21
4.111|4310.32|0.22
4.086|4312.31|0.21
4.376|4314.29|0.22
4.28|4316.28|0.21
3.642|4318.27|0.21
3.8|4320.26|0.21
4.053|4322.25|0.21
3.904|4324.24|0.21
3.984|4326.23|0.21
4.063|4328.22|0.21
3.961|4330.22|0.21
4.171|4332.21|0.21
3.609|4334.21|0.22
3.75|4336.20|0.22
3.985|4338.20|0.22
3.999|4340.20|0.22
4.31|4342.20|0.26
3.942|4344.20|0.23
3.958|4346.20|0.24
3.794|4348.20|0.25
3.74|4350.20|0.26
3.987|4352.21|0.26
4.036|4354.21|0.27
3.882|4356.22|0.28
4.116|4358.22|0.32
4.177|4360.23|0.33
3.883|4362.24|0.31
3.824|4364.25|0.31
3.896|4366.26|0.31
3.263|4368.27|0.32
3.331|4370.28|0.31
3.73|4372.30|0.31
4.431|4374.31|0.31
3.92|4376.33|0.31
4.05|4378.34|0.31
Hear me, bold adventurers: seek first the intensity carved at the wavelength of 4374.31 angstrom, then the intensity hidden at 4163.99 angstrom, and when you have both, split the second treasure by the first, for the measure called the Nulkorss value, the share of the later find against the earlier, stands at 1.05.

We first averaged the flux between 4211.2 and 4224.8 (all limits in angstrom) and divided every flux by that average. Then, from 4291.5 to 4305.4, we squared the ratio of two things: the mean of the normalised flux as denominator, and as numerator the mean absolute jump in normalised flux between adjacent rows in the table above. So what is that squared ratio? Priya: 0.0010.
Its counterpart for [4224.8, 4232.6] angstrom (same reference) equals 0.0008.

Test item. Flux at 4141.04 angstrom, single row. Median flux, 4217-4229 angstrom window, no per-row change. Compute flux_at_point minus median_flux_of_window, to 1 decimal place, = 0.6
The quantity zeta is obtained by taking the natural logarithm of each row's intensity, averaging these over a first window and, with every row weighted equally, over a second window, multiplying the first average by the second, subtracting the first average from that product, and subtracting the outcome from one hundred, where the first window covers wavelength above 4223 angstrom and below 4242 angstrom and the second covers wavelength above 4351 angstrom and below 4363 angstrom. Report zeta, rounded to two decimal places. 99.44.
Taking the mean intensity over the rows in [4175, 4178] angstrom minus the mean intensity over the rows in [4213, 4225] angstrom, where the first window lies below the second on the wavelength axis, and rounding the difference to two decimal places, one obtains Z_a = 0.68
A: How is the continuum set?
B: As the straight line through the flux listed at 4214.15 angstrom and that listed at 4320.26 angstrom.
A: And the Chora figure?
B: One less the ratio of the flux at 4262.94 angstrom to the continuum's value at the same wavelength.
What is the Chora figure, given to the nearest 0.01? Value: -0.17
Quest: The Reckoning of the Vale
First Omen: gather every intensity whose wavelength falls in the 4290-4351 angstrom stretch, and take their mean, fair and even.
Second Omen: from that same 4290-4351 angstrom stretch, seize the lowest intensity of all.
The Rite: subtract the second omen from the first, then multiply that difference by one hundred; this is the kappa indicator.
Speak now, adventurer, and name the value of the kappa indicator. 44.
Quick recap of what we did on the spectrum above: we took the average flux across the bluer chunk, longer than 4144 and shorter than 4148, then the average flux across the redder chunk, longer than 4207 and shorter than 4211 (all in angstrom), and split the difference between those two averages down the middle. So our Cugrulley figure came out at 4.37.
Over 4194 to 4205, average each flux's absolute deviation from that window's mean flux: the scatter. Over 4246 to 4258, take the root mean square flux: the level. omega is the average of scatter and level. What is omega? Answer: 2.36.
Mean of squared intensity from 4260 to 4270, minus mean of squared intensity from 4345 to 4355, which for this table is 5.4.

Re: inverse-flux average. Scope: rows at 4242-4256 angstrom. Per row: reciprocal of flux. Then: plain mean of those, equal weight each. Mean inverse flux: 0.221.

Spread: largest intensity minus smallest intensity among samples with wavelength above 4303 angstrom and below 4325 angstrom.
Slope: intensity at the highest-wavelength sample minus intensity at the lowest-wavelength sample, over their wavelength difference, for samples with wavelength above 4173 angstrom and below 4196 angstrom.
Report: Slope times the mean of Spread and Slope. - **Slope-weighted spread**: -0.011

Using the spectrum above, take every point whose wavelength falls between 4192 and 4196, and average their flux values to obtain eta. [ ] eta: 4.46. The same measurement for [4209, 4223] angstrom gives 4.21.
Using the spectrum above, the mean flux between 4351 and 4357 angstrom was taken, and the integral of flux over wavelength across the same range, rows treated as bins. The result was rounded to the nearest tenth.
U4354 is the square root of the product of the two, 9.7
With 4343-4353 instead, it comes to 12.3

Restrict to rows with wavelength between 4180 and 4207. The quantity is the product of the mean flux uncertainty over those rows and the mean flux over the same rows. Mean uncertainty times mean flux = 1.02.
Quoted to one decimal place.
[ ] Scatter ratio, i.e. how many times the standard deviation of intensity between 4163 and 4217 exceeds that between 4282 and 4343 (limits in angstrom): 1.4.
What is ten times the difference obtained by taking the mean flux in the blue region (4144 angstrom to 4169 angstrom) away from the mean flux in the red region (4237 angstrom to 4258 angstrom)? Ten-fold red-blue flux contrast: -2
